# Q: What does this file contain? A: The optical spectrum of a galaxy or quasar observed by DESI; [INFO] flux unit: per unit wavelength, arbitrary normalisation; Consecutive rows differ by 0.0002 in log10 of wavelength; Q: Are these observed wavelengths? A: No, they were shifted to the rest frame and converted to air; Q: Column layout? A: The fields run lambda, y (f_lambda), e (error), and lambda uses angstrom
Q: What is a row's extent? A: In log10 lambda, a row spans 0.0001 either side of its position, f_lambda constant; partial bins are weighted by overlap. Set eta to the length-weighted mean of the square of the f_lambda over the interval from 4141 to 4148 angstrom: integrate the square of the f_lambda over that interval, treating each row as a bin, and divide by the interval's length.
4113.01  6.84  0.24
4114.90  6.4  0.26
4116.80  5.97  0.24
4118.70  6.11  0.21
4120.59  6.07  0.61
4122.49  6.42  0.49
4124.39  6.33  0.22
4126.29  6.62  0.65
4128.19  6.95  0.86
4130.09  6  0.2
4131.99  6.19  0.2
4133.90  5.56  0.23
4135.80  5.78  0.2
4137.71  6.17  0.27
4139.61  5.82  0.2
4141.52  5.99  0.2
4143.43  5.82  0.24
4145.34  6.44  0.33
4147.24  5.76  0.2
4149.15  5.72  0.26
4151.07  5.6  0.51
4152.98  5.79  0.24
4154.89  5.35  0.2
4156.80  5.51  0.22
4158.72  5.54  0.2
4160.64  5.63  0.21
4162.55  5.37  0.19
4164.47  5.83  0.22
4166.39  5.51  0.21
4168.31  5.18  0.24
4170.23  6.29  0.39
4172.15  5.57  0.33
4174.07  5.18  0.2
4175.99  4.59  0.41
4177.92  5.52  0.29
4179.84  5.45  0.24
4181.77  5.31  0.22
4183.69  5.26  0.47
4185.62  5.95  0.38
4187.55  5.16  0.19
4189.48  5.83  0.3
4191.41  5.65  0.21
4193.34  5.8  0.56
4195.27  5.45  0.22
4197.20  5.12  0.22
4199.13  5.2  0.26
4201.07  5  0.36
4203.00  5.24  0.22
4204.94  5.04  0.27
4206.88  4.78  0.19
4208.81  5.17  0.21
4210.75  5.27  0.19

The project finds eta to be 36.2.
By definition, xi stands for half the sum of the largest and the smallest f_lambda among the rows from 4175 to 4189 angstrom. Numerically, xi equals 5.3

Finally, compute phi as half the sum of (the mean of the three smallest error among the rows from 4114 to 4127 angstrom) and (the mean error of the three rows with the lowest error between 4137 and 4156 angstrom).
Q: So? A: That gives 0.212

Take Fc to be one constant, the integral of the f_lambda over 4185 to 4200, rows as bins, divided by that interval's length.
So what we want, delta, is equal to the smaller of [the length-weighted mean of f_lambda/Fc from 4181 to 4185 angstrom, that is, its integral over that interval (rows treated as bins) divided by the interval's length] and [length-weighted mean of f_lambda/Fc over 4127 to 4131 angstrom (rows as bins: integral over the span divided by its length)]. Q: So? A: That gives 0.97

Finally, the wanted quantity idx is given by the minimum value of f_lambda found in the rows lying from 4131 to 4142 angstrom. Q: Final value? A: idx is 5.56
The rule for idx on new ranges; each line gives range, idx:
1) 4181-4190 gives 5.16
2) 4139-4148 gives 5.76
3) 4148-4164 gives 5.35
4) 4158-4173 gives 5.18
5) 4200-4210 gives 4.78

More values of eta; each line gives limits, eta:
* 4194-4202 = 27.3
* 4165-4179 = 29.6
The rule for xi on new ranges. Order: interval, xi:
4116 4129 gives 6.5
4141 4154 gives 6.0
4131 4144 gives 5.9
